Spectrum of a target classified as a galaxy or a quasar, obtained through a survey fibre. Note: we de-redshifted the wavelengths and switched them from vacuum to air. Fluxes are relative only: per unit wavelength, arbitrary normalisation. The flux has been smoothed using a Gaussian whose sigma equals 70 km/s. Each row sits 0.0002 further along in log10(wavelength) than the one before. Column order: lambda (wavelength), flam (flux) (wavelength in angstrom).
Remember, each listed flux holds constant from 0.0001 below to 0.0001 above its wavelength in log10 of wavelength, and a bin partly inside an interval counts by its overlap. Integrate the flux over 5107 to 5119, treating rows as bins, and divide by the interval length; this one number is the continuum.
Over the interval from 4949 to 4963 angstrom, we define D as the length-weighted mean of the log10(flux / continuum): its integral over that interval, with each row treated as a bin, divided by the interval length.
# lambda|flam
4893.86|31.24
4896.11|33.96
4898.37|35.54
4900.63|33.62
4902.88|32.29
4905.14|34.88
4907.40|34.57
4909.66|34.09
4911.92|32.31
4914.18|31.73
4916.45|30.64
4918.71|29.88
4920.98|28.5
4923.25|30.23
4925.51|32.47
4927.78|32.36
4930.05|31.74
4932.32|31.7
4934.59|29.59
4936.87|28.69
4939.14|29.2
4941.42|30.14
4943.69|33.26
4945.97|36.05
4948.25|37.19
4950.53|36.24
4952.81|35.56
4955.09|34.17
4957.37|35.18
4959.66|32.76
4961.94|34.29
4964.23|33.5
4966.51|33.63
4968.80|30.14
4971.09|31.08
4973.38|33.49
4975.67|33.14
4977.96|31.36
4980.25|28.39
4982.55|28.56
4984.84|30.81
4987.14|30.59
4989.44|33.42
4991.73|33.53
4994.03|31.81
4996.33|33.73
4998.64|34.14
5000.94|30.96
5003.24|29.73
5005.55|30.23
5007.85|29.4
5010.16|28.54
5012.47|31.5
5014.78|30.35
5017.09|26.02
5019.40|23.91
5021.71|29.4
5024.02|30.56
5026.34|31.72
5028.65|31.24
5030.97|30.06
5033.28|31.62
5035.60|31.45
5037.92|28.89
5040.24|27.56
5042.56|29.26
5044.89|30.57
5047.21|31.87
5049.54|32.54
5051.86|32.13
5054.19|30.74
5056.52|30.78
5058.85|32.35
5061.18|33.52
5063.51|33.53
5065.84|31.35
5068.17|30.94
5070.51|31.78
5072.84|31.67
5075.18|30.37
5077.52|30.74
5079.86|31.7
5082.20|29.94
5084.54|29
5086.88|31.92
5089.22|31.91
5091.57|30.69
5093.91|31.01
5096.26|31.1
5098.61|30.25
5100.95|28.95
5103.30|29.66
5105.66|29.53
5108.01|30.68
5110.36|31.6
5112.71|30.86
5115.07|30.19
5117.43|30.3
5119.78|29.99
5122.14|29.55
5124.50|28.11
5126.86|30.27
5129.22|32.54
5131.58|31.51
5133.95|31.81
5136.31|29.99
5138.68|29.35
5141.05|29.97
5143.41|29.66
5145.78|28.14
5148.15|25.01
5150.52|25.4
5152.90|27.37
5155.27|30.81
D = 0.05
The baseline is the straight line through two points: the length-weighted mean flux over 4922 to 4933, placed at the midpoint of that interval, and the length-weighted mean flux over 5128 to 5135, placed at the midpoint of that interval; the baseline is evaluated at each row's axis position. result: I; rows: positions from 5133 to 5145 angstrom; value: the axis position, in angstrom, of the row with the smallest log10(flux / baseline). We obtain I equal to 5138.68 angstrom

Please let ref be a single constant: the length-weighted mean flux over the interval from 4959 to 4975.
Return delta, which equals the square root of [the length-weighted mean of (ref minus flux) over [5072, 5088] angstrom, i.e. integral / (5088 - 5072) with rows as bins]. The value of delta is 1.4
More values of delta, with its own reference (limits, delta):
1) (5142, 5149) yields 2.2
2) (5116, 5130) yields 1.6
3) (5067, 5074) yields 1.1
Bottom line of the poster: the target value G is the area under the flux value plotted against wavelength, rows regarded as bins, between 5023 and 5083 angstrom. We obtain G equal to 1867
